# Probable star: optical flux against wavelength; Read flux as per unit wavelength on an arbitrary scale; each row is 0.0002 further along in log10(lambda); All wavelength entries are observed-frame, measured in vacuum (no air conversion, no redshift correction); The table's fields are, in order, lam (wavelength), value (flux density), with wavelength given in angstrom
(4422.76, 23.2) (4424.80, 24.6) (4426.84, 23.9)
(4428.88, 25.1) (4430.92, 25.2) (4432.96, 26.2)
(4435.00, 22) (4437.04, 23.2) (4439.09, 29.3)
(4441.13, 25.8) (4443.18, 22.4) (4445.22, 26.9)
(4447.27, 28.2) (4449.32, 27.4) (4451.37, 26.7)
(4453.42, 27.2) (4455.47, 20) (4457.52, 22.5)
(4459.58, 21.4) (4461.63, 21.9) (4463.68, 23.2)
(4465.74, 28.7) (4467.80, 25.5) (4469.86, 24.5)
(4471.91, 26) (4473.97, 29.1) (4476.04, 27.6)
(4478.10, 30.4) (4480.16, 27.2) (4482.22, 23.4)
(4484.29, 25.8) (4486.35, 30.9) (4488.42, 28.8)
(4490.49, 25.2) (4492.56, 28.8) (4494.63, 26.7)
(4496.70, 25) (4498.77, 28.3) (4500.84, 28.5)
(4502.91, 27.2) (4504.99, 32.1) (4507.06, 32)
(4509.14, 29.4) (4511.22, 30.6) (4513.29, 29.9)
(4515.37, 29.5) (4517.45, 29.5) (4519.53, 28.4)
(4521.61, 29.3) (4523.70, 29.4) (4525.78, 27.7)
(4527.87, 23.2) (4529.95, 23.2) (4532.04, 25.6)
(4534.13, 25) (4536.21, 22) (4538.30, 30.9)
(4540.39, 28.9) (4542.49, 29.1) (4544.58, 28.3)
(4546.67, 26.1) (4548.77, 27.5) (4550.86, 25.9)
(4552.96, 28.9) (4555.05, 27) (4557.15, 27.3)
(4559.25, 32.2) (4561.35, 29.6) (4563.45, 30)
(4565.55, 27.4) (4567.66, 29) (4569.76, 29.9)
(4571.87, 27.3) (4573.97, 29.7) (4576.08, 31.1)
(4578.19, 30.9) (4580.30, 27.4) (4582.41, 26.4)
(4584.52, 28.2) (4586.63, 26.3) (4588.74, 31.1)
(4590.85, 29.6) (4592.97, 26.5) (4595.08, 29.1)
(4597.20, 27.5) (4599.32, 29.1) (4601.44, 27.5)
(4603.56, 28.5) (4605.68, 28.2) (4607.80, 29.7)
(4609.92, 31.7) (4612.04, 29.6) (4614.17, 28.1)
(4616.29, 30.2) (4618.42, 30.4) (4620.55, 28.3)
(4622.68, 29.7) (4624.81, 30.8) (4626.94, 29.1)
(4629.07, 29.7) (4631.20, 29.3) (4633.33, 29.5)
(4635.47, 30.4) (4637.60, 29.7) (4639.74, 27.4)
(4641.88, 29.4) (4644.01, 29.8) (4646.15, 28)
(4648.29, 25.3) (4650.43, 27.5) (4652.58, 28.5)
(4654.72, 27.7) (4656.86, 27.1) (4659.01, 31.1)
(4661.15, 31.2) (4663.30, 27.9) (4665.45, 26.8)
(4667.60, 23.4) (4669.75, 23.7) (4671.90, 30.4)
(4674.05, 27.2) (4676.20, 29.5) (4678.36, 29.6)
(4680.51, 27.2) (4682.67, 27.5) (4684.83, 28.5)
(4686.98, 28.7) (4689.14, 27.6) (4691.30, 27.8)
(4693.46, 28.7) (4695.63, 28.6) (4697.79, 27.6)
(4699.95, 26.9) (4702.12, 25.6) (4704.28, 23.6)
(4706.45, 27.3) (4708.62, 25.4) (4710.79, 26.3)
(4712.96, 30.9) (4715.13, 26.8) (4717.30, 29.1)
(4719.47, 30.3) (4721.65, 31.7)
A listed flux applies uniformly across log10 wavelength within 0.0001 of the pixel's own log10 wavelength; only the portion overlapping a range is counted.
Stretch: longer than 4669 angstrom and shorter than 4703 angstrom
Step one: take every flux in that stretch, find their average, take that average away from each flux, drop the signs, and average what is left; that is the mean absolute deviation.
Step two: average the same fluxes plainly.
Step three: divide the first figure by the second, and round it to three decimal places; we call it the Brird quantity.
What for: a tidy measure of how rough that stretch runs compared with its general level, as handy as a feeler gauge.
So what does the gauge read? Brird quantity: 0.042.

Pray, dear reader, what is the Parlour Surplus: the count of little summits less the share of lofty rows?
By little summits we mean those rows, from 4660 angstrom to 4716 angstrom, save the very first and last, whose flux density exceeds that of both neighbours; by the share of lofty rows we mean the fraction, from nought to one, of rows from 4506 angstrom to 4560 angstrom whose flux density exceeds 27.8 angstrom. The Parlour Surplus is 5.4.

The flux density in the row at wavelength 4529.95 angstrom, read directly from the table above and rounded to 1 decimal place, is 23.2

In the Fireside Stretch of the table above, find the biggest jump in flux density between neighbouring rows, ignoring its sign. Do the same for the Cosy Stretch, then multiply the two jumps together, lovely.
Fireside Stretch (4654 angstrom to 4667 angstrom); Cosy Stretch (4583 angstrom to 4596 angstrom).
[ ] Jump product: 19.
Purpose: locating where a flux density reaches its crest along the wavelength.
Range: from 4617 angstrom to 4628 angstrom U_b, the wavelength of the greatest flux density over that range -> 4624.81 angstrom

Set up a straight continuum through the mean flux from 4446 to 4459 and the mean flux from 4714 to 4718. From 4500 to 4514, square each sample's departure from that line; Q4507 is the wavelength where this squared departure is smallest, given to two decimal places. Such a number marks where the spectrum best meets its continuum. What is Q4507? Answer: 4502.91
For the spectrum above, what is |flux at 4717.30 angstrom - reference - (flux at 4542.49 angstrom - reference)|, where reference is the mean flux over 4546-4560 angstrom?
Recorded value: 0.00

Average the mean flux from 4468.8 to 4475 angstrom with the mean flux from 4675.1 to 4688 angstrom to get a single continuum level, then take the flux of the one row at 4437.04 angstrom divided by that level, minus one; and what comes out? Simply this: -0.16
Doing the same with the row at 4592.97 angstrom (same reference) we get -0.04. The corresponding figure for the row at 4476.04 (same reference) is 0.00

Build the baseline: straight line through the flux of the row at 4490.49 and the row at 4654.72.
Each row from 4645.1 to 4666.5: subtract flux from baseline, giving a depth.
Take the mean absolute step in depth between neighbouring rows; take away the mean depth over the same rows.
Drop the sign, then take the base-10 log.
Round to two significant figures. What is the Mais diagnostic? 0.33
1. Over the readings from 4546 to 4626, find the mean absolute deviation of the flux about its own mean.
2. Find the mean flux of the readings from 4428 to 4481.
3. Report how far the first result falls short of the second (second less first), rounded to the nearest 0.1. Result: 24.1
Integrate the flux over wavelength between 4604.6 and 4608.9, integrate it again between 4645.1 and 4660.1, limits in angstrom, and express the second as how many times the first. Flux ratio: 3.4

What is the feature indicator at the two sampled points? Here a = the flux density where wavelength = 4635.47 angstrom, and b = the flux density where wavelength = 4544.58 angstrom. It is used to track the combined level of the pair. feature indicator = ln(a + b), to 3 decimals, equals 4.072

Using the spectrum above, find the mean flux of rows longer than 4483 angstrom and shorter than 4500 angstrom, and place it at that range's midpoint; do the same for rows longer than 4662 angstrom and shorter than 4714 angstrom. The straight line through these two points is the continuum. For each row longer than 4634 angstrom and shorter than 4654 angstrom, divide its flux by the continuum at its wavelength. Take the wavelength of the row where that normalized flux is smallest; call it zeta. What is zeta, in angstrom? 4648.29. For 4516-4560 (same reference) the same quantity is 4536.21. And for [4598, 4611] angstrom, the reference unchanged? 4601.44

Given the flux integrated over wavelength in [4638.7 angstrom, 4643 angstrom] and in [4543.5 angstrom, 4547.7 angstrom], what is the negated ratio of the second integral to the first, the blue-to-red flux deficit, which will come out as -0.94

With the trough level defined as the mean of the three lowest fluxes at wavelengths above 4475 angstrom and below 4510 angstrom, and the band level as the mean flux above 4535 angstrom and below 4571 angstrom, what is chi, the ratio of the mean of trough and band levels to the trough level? 1.08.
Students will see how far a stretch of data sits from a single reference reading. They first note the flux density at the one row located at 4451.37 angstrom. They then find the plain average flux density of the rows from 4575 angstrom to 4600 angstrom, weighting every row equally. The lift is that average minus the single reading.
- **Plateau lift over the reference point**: 1.9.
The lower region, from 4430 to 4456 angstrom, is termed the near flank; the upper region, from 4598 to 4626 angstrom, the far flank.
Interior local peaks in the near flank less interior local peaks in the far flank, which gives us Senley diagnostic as 1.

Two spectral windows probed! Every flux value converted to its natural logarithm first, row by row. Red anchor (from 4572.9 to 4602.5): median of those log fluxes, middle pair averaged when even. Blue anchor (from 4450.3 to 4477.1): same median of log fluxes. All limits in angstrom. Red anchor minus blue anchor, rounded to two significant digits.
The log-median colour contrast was 0.12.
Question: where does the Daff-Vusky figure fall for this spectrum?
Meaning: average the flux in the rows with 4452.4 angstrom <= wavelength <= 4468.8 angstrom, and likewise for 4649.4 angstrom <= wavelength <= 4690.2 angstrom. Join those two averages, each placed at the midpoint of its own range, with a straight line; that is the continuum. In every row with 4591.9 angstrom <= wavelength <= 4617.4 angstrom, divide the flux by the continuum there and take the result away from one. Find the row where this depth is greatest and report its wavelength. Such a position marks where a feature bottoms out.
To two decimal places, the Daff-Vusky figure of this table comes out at 4592.97 angstrom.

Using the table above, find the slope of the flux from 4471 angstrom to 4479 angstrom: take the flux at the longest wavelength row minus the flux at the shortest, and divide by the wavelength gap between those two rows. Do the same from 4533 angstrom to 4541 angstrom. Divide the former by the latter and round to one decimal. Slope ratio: 1.1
